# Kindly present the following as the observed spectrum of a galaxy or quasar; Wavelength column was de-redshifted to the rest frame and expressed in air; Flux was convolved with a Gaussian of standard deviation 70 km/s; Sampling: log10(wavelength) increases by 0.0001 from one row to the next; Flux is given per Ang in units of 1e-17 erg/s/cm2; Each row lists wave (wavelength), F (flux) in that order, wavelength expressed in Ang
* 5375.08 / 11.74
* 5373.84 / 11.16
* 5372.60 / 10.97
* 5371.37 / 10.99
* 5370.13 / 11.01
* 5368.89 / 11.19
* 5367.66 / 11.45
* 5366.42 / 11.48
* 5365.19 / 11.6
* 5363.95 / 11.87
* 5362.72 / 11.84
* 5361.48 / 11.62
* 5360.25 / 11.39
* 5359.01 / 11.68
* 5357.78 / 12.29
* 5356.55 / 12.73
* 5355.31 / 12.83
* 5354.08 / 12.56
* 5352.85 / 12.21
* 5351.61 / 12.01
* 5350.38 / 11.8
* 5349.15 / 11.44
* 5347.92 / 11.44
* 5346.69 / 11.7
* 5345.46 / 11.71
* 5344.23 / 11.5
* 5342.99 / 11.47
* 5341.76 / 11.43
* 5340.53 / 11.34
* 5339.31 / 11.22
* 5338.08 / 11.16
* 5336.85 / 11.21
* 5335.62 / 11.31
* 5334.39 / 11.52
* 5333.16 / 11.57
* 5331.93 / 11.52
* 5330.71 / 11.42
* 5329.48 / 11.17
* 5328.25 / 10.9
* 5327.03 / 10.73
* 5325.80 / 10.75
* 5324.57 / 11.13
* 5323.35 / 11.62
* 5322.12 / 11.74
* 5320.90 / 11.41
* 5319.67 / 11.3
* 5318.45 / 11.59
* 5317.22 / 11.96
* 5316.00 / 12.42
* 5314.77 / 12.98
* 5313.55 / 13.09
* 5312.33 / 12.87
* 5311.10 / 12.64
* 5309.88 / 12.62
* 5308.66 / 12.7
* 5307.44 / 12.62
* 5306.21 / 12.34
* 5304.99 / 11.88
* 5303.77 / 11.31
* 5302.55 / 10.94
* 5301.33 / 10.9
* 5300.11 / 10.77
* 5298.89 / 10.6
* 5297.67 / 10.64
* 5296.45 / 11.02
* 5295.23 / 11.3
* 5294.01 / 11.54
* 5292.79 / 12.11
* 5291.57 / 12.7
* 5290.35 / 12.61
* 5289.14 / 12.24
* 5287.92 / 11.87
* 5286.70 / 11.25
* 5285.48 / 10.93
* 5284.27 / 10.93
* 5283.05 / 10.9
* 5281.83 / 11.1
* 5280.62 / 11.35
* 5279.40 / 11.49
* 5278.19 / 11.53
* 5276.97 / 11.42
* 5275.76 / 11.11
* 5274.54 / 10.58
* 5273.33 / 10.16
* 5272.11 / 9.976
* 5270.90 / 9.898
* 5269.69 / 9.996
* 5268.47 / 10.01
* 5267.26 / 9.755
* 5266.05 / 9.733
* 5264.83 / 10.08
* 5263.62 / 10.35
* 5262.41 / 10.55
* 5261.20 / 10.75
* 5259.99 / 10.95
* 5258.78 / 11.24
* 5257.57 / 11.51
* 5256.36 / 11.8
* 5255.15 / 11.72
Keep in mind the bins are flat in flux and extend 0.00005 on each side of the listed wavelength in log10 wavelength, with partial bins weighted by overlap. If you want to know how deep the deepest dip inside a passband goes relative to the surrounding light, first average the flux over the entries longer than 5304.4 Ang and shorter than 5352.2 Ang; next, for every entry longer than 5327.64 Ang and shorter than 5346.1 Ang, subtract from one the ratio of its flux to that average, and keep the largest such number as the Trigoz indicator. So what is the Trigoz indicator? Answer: 0.070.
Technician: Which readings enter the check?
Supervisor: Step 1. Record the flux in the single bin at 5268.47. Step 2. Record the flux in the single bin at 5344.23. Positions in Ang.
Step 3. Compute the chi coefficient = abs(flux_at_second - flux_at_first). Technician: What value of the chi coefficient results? 1.5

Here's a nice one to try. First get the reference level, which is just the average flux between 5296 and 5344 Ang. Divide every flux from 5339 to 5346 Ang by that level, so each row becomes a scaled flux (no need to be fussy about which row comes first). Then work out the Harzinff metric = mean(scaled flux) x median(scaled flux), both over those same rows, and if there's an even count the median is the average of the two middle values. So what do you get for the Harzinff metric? 0.98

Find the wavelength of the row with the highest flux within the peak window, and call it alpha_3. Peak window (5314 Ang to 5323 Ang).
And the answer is 5314.77 Ang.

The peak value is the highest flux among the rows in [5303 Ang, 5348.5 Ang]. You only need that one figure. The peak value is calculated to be 13.09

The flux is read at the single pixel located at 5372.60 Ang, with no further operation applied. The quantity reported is 10.97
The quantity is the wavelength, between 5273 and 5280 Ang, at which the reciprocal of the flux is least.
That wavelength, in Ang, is 5278.19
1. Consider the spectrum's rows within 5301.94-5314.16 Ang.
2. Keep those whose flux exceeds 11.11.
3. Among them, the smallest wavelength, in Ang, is 5303.77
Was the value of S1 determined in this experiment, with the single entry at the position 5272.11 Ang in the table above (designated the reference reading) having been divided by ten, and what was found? 1.00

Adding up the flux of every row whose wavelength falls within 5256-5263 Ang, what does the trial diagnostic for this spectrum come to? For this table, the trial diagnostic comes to 67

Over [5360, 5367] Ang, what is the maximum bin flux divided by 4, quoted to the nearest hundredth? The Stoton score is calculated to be 2.97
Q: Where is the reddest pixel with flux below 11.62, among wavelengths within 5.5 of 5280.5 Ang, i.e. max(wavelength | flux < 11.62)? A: 5285.48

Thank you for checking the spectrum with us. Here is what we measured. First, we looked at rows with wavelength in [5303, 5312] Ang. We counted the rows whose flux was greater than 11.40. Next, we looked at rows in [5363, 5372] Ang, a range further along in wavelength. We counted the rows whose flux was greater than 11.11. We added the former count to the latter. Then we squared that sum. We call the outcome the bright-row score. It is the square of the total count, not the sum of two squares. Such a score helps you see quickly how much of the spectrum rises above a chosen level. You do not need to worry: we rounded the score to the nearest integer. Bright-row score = 121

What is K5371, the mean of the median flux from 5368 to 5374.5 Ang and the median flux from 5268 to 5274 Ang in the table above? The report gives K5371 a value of 10.5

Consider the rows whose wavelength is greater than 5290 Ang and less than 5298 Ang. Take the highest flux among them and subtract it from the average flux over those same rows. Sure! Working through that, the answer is -1.0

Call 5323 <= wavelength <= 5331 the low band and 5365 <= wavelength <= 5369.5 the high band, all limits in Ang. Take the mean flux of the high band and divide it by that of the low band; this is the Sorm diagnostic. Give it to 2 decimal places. 1.03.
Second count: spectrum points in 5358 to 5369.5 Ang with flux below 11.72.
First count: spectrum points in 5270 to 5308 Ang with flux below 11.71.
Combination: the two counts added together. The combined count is 30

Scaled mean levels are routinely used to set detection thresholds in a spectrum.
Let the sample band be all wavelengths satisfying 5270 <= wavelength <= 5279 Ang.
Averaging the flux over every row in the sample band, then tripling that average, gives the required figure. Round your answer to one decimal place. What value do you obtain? 32.0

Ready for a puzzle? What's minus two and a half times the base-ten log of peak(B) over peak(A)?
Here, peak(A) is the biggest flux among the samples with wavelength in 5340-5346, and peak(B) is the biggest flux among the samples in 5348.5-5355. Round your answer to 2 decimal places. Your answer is -0.08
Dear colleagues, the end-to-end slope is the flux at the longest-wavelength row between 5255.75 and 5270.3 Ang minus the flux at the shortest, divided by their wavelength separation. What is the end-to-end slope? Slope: -0.14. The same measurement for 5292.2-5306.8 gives 0.02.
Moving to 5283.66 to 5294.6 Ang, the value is 0.06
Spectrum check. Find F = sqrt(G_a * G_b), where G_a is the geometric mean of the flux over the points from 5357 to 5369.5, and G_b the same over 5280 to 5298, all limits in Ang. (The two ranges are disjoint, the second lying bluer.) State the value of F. 11.56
